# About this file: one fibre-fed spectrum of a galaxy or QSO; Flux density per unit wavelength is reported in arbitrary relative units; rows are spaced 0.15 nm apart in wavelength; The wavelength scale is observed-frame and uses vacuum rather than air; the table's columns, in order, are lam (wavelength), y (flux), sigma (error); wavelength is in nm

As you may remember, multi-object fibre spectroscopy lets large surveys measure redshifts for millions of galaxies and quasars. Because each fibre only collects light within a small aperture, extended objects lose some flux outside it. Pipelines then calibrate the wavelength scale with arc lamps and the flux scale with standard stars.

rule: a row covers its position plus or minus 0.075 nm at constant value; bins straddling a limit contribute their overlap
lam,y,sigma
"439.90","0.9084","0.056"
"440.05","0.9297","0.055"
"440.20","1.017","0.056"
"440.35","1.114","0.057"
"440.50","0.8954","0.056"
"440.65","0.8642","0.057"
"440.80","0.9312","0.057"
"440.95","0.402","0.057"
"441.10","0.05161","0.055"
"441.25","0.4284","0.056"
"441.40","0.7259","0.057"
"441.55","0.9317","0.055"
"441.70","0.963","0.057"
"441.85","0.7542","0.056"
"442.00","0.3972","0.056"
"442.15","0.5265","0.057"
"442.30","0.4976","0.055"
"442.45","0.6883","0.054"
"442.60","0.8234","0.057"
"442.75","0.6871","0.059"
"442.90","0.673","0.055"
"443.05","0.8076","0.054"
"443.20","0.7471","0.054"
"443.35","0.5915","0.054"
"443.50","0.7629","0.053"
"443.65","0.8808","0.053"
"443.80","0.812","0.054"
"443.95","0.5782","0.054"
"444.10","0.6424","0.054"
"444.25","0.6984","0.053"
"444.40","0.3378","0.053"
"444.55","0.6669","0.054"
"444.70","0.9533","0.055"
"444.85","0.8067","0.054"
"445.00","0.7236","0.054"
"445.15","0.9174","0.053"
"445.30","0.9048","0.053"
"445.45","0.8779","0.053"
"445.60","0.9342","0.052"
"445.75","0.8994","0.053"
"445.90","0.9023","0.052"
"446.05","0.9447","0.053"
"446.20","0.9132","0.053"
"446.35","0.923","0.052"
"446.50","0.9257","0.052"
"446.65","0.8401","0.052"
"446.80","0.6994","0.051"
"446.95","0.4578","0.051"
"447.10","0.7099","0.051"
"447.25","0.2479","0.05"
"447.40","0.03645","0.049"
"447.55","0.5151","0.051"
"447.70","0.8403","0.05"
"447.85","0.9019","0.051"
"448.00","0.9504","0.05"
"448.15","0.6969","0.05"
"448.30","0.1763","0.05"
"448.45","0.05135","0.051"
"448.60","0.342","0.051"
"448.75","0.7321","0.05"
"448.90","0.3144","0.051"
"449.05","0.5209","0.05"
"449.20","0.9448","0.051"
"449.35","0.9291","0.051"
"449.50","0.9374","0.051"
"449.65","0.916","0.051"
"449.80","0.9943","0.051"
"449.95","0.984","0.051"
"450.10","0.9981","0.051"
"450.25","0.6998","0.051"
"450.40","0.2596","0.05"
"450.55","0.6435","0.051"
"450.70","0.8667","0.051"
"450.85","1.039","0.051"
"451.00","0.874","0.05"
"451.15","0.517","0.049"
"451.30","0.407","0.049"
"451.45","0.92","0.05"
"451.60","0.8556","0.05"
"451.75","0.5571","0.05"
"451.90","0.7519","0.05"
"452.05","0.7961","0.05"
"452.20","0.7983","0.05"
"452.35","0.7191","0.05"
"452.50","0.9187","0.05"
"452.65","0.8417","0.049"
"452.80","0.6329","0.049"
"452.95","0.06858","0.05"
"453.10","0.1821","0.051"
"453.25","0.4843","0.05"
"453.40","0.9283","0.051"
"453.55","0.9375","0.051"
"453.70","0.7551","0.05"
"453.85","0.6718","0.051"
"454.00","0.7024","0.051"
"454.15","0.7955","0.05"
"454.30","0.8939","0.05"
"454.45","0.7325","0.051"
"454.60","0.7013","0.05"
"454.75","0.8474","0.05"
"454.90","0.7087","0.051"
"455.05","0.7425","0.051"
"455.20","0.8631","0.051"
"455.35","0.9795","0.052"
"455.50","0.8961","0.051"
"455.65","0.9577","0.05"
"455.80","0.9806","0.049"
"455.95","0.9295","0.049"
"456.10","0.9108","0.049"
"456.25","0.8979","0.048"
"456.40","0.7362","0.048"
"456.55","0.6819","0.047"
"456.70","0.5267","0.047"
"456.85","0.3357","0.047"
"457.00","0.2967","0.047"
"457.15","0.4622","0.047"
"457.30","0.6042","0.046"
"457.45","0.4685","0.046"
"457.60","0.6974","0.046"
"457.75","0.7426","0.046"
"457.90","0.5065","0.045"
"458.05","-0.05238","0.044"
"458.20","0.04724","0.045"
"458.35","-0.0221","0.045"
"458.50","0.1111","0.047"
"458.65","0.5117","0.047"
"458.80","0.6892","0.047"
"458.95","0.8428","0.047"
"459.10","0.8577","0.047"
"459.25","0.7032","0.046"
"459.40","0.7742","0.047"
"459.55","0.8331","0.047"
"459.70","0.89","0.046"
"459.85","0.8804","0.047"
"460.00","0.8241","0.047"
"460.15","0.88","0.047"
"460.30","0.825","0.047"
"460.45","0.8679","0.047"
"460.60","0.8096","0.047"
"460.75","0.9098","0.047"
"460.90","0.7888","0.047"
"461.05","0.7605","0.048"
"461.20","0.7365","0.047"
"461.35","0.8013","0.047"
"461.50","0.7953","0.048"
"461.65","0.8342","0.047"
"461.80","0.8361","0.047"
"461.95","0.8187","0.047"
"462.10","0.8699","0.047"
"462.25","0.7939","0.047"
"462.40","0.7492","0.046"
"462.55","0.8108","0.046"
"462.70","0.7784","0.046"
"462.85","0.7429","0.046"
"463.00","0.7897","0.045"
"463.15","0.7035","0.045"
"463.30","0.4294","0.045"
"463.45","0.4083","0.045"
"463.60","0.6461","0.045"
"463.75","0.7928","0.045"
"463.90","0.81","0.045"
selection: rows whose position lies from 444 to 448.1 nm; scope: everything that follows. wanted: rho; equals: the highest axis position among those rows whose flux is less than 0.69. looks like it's 447.55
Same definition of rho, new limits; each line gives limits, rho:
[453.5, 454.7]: 453.85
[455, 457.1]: 457.00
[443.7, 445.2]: 444.55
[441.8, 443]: 442.90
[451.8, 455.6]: 453.85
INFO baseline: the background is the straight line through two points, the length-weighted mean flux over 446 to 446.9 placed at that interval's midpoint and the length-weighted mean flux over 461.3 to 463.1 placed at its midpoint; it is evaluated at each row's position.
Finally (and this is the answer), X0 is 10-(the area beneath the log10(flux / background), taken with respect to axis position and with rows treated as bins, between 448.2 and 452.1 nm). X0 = 10.6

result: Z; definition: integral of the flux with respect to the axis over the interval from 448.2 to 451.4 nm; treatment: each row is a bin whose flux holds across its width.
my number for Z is 2.16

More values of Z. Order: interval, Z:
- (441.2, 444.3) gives 2.16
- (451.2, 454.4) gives 2.22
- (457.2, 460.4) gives 1.93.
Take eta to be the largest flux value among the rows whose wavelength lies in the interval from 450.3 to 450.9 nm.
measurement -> 1.039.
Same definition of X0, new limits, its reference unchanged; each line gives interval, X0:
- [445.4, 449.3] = 10.8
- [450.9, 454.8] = 10.5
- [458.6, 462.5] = 10.0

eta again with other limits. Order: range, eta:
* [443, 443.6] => 0.8076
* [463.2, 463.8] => 0.7928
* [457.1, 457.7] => 0.6974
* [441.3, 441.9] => 0.963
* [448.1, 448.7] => 0.6969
